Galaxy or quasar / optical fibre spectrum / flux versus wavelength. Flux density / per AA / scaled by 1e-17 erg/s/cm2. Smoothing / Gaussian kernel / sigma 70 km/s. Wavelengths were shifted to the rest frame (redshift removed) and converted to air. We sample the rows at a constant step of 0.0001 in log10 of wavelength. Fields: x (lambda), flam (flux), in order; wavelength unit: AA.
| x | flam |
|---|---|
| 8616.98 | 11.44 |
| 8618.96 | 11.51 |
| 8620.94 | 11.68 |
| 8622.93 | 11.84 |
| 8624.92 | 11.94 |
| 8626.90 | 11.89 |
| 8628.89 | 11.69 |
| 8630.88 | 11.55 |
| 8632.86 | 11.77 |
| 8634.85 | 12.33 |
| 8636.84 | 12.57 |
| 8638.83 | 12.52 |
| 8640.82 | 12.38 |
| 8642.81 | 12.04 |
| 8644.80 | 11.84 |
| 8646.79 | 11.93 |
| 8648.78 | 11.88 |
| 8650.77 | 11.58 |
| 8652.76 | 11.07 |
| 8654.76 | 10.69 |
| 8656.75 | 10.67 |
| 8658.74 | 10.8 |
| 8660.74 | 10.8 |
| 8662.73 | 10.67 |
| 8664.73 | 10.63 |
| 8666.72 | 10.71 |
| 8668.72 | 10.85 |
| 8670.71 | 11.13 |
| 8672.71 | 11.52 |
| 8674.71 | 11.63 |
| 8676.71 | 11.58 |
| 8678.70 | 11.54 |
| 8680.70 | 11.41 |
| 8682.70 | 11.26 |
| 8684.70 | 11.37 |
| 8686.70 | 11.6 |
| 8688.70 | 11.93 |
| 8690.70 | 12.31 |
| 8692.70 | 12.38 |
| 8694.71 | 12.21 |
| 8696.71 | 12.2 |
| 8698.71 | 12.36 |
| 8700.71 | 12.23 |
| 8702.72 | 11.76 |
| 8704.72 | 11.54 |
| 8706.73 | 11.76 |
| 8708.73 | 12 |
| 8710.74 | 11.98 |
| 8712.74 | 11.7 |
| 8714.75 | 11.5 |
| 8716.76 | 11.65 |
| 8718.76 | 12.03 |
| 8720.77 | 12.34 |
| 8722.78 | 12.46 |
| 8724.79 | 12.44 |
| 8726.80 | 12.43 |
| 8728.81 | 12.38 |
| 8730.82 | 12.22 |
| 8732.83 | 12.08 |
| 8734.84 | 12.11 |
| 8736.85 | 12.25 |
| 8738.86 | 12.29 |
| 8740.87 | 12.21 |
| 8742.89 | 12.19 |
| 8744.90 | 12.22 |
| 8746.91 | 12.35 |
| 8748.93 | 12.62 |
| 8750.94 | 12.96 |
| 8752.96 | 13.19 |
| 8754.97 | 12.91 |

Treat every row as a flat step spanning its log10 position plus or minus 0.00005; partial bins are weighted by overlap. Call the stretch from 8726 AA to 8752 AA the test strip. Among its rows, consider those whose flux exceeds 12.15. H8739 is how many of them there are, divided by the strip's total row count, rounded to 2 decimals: 0.85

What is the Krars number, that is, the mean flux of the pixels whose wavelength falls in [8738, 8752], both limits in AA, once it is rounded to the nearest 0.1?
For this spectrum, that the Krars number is 12.4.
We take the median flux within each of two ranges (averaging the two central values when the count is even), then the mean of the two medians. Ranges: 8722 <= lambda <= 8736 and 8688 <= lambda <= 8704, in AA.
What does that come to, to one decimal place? 12.3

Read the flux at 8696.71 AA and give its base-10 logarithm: 1.09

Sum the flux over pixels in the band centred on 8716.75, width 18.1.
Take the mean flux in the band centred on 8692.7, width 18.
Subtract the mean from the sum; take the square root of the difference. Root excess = 9.80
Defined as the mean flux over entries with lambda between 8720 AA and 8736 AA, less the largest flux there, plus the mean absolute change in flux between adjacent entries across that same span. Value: -0.08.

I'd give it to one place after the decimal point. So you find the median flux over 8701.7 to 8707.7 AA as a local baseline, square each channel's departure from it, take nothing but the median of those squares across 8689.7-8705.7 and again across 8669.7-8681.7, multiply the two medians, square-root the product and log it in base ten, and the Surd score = -1.0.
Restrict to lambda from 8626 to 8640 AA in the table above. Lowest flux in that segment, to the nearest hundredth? 11.55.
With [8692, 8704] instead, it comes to 11.76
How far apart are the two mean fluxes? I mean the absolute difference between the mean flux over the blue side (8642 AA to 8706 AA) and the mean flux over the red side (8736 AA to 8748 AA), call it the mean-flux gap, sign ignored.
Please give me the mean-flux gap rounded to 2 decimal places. 0.75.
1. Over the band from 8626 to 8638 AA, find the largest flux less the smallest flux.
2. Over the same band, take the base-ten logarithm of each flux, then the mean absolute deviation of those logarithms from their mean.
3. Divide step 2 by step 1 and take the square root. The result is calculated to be 0.1066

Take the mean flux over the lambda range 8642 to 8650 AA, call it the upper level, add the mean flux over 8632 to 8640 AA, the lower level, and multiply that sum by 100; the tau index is 2422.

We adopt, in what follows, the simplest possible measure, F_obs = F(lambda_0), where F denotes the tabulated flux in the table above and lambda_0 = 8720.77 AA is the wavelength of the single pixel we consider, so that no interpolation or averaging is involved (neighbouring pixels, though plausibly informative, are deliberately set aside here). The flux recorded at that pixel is 12.34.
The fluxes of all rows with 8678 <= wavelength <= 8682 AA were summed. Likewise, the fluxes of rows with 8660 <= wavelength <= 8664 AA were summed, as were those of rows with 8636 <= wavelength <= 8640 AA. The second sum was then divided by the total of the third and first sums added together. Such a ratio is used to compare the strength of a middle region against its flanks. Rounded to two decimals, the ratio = 0.45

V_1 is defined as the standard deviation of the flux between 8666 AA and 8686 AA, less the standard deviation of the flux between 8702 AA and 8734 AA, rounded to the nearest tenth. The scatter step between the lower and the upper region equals 0.0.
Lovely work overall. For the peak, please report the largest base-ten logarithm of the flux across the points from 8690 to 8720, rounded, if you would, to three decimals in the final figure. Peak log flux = 1.093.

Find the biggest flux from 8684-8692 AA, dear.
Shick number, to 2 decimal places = 12.31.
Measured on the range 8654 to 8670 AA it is 10.85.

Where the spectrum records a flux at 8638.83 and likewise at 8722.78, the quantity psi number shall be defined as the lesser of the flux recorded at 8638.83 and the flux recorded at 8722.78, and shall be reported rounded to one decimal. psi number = 12.5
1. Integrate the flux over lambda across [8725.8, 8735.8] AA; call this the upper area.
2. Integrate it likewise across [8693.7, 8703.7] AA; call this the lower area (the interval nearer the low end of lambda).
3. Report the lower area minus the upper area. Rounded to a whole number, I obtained -1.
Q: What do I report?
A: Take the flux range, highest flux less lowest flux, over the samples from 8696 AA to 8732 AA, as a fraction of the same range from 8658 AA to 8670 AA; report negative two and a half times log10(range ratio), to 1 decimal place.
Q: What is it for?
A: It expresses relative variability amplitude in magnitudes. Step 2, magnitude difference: -1.6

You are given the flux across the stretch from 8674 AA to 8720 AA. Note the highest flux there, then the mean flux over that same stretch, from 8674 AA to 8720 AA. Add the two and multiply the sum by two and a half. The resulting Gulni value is 60.5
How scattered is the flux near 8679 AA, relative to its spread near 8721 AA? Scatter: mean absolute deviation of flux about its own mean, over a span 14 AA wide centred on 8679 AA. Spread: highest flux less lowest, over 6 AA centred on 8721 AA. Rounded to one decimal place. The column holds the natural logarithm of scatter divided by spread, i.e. -1.4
